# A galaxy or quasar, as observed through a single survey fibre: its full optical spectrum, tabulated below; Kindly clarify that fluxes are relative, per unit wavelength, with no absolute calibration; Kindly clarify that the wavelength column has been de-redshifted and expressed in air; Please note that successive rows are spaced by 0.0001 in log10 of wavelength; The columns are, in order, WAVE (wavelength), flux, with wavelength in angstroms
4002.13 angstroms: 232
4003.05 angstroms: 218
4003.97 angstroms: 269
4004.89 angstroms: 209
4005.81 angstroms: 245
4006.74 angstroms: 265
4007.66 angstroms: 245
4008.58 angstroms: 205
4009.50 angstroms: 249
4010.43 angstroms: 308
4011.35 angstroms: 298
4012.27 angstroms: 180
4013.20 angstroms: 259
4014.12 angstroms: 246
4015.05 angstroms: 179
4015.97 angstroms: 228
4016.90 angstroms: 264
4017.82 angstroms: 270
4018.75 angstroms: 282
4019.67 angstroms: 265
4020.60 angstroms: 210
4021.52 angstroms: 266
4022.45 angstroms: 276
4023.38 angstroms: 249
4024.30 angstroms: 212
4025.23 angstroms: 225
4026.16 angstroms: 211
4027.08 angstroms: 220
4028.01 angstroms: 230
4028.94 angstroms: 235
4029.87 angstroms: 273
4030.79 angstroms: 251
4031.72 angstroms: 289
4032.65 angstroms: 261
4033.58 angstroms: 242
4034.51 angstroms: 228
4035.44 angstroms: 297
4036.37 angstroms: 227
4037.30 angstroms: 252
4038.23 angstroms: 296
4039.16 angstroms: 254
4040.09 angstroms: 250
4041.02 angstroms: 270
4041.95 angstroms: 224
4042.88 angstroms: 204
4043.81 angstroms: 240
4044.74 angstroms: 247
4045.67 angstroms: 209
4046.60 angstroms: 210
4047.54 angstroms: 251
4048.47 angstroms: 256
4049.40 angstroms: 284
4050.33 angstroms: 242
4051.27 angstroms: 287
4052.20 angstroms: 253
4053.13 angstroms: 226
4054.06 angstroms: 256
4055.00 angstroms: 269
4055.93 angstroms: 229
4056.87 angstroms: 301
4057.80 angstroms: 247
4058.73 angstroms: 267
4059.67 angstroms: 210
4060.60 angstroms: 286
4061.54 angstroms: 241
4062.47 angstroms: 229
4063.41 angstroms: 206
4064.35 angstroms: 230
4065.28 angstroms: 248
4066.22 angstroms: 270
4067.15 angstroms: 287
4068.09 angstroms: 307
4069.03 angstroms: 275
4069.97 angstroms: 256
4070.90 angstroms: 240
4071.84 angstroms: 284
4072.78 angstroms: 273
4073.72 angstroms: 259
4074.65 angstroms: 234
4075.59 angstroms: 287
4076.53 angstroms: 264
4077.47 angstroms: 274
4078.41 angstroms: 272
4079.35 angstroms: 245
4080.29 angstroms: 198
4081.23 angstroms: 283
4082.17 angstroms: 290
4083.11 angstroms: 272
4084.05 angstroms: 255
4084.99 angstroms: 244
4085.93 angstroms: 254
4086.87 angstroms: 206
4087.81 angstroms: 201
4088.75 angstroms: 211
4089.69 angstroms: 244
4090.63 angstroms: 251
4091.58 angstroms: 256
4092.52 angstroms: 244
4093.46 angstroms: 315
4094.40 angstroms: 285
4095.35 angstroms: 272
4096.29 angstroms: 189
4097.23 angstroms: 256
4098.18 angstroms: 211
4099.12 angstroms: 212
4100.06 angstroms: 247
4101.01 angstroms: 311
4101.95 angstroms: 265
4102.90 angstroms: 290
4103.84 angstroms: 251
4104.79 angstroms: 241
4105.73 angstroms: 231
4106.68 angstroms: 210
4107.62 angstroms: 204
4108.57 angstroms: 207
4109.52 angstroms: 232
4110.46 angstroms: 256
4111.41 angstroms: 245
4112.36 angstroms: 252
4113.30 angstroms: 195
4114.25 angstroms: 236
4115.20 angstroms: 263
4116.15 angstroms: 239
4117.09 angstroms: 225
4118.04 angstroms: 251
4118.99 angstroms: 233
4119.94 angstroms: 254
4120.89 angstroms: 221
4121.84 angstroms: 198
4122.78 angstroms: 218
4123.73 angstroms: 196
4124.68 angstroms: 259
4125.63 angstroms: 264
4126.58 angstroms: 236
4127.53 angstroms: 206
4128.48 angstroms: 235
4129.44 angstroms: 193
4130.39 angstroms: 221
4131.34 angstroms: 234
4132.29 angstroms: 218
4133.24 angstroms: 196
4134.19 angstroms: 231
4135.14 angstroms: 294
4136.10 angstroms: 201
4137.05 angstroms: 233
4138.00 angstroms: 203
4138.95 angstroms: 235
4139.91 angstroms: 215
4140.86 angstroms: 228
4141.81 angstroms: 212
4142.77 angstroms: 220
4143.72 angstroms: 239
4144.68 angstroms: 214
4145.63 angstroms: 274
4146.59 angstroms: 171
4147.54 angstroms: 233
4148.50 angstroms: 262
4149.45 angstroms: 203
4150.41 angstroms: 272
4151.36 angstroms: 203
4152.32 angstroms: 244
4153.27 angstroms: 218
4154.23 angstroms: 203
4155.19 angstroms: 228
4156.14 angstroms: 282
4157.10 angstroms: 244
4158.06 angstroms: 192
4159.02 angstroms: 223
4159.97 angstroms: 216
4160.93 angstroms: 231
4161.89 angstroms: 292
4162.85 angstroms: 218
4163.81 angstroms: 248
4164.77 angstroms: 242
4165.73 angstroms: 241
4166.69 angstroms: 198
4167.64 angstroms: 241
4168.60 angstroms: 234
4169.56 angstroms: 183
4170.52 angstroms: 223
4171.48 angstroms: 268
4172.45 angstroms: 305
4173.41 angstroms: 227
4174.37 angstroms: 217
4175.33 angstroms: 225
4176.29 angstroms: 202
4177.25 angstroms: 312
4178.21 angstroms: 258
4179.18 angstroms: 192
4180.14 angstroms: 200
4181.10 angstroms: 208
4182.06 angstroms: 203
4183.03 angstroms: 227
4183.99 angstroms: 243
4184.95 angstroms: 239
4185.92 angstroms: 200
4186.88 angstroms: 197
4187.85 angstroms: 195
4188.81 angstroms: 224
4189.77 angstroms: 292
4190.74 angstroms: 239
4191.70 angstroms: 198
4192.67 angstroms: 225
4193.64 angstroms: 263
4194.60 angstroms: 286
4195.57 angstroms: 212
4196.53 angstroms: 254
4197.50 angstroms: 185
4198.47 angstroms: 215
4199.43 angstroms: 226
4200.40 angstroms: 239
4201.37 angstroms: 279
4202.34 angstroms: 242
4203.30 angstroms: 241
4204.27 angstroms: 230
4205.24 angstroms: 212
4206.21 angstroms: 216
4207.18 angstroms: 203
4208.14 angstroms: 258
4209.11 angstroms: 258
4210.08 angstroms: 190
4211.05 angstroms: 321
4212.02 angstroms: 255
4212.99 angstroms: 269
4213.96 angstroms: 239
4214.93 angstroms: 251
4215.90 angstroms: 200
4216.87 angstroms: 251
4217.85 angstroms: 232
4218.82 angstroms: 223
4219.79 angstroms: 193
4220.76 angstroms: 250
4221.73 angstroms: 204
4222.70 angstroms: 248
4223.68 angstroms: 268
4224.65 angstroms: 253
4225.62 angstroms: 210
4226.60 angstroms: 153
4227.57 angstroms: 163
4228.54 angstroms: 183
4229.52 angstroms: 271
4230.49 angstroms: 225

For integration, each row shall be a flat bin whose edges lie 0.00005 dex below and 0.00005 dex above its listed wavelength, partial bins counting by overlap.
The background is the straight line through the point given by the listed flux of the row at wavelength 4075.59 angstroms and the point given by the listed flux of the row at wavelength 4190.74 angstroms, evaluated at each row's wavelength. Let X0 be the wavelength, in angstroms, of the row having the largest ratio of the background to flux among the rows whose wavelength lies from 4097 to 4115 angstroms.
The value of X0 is 4113.30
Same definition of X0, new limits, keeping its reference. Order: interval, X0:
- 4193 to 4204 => 4197.50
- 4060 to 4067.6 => 4063.41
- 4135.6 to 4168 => 4146.59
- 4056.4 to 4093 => 4080.29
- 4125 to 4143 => 4129.44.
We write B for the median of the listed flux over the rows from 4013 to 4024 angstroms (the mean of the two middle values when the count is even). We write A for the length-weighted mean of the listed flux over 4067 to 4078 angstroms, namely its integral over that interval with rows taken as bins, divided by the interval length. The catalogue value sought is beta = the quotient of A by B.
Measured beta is 1.03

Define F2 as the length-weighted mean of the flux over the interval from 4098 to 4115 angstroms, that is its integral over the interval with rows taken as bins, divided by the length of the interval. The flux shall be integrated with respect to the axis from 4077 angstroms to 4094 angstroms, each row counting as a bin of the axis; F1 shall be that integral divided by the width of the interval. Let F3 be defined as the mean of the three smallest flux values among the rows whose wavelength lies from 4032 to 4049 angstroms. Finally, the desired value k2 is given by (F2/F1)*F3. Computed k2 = 198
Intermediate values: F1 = 251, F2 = 240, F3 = 208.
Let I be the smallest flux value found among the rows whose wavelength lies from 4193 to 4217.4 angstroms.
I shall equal 185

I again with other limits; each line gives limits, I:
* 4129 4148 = 171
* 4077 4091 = 198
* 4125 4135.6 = 193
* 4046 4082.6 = 198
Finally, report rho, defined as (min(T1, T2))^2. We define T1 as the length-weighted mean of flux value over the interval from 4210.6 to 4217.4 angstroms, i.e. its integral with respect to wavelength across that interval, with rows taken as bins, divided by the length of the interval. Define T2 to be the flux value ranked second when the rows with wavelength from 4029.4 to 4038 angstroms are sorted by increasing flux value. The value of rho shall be 51984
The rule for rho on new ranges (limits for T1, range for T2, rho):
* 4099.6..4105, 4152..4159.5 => 41209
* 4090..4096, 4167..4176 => 47089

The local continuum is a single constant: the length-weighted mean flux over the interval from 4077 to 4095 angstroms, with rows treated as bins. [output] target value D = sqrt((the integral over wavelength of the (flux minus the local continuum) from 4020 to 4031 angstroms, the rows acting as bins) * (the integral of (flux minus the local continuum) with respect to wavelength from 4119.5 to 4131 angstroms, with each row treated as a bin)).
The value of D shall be 225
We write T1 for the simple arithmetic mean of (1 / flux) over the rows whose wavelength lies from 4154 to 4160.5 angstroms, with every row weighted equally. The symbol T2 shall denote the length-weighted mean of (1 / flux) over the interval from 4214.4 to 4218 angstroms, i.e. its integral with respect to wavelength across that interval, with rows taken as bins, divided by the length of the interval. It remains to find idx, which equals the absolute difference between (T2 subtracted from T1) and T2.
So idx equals 0.0042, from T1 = 0.0045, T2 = 0.0043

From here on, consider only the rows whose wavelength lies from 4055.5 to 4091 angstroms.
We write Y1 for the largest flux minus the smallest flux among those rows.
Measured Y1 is 109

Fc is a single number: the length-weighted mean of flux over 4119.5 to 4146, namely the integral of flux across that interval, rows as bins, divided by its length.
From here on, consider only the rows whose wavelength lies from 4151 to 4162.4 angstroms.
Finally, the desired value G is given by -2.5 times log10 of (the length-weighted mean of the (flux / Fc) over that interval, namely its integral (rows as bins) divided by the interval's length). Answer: -0.02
